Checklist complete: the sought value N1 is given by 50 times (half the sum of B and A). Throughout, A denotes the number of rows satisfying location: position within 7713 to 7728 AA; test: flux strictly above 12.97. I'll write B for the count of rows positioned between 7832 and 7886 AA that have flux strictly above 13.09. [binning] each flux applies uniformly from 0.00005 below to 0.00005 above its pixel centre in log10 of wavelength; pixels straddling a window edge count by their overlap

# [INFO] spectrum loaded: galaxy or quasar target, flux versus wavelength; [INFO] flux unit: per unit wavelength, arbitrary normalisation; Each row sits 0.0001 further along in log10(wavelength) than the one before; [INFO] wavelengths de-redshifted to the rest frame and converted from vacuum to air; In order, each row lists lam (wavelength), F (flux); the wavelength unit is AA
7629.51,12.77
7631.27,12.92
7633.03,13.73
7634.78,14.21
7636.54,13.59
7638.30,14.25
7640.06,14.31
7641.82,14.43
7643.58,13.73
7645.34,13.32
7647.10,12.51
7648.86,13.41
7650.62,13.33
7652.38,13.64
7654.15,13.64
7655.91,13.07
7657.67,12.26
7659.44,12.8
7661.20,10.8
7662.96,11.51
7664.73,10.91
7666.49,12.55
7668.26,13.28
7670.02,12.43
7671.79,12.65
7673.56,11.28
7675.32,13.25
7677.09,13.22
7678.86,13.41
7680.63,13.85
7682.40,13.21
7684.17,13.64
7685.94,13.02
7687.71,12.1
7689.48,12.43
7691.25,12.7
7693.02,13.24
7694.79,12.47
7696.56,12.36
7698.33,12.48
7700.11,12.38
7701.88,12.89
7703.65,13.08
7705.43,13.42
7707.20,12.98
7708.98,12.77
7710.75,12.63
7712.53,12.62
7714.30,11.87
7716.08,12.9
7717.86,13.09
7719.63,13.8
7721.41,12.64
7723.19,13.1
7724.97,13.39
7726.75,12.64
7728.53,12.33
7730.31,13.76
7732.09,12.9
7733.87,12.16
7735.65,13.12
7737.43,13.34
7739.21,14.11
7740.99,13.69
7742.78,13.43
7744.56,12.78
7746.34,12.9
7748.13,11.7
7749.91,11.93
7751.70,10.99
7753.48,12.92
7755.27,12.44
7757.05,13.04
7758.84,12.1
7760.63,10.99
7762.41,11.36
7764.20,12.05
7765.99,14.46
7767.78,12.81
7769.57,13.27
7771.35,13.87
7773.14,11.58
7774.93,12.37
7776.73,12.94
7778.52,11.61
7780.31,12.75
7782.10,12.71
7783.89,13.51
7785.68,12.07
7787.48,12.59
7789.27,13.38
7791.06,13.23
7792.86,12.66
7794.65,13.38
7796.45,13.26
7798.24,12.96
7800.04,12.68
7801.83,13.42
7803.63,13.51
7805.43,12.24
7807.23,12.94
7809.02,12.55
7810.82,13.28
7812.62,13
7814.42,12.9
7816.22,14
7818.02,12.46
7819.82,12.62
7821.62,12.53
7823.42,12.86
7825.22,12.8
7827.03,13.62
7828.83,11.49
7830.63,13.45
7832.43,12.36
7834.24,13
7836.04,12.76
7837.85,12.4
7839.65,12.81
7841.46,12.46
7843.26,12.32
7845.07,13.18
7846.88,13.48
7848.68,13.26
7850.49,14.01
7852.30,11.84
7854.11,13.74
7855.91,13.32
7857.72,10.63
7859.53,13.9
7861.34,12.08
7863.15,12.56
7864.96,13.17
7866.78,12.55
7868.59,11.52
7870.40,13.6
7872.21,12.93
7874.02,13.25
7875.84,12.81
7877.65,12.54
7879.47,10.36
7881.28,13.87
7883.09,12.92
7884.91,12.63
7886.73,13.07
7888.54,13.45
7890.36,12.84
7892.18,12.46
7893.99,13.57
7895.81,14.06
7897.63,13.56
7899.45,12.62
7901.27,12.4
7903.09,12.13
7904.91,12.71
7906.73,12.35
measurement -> 375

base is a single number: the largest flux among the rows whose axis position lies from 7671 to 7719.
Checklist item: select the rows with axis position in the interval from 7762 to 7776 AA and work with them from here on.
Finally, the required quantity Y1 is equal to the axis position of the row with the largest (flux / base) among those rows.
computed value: 7765.99 AA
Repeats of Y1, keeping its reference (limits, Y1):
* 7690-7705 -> 7693.02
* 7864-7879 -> 7870.40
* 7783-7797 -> 7783.89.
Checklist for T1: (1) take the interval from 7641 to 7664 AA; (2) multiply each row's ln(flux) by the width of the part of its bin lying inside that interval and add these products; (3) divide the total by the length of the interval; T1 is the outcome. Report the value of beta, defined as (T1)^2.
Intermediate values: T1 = 2.56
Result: 6.54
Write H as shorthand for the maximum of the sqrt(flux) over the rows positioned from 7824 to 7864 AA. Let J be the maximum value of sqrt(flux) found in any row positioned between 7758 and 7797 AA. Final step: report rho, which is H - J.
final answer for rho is -0.06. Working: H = 3.74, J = 3.80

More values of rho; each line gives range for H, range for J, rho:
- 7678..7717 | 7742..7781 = -0.08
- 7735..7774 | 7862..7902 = 0.05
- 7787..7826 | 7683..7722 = 0.03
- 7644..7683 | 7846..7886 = -0.02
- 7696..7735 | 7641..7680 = -0.08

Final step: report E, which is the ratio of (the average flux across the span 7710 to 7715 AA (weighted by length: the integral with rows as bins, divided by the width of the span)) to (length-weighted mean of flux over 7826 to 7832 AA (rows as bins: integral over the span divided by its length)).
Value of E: 0.97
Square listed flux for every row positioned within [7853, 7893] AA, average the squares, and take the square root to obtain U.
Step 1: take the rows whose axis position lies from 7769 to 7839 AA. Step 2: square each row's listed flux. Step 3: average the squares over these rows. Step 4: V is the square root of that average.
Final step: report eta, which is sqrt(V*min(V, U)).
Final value 12.8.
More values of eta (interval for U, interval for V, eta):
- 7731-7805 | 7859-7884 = 12.8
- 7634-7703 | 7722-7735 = 12.9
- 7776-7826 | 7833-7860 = 12.9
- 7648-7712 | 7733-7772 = 12.7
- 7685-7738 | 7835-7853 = 12.8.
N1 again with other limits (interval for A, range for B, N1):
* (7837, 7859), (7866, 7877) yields 200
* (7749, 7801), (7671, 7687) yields 375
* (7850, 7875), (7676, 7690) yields 300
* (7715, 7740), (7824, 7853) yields 350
